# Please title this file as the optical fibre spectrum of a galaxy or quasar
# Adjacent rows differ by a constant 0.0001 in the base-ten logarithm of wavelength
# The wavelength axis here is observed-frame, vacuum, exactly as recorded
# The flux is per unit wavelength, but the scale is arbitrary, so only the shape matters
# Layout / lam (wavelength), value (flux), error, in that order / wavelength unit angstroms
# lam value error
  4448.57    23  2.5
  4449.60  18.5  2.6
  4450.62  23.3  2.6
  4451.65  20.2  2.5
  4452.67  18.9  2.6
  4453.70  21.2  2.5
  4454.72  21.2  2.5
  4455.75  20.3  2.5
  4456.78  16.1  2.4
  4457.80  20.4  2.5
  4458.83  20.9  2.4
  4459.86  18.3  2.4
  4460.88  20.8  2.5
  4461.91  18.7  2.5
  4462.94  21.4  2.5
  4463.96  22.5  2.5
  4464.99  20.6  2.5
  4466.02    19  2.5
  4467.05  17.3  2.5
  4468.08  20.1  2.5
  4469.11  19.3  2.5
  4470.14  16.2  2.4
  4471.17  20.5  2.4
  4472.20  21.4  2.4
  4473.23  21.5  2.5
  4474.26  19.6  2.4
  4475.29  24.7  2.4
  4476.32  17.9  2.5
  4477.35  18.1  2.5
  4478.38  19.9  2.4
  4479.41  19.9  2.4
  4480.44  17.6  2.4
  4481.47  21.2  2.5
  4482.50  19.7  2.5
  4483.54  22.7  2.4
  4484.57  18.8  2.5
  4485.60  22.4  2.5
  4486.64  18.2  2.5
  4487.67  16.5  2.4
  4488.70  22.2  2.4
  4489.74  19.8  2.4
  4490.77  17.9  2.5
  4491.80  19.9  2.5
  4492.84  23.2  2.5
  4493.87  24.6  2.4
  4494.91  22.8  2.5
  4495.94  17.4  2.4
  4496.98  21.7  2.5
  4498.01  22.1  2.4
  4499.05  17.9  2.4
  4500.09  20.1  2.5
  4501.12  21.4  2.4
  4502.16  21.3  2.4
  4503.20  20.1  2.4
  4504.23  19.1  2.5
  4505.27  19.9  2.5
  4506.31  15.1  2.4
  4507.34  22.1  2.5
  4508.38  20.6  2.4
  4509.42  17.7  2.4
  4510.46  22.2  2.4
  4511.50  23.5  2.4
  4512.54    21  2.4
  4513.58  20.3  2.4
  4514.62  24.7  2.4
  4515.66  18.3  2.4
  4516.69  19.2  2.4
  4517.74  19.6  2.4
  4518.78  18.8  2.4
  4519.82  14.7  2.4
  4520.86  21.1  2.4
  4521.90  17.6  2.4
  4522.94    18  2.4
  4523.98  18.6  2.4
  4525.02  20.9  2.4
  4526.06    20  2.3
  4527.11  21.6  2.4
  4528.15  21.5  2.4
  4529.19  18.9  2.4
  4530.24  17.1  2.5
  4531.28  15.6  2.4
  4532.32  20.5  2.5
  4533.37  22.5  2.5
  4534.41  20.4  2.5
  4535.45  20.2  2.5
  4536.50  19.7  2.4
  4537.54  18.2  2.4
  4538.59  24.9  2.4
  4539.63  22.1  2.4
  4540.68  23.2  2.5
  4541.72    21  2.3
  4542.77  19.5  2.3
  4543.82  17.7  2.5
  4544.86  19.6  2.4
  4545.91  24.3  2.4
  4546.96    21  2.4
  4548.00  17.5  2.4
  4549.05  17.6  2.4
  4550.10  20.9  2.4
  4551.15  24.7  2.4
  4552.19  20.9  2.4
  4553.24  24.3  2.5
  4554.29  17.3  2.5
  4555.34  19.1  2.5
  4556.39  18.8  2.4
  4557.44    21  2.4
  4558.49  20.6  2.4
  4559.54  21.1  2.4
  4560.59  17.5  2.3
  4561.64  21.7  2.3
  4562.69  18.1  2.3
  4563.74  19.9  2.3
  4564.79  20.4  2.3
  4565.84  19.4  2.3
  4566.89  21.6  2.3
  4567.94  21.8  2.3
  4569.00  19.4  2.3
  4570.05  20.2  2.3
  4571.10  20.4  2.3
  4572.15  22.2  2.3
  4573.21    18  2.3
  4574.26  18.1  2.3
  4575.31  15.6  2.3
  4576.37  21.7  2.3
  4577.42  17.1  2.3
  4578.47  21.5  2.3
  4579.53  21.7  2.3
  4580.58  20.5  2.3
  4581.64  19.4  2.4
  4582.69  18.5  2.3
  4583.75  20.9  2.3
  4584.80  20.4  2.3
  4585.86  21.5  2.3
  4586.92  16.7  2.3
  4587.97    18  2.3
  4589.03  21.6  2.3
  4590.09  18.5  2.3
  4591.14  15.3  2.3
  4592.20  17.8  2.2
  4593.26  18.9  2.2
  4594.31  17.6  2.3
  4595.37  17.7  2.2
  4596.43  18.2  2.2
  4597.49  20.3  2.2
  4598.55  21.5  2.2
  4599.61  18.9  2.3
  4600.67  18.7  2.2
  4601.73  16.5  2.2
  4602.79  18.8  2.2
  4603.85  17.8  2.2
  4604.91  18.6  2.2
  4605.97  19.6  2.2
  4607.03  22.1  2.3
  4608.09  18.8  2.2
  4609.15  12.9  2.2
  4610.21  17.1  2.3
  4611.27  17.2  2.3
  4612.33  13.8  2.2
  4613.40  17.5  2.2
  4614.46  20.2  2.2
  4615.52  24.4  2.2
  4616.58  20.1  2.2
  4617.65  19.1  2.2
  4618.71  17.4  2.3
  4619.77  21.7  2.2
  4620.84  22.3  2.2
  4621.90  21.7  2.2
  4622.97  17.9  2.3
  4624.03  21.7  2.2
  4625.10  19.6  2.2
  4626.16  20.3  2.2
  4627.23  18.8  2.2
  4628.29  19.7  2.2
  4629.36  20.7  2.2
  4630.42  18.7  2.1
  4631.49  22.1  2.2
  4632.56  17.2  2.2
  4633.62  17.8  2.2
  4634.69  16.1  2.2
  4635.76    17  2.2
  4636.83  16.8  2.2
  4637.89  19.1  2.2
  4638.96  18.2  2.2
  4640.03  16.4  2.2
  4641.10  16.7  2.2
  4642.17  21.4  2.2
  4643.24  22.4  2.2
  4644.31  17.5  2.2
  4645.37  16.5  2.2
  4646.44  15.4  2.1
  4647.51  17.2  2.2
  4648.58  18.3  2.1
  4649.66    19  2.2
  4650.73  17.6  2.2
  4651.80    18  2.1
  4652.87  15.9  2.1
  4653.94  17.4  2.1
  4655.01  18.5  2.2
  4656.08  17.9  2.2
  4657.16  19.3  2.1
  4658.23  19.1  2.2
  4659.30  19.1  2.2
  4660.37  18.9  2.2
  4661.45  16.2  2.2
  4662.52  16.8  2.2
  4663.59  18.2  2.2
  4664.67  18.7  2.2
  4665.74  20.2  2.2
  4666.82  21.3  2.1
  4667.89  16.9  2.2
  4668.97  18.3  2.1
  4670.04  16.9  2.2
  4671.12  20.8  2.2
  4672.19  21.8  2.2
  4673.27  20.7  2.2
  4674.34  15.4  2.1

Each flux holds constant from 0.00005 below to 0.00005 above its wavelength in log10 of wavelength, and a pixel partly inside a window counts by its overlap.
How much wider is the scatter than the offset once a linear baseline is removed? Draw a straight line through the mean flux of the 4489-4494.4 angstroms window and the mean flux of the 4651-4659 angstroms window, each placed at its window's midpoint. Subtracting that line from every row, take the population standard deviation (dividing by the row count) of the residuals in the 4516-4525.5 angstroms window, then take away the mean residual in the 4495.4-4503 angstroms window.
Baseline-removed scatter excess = 2.5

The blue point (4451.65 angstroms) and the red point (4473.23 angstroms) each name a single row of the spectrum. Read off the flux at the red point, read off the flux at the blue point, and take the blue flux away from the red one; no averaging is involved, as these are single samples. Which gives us 1.3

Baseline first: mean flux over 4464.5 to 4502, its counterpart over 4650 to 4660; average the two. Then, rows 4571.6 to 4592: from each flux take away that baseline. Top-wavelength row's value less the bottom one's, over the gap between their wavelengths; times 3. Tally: -1.1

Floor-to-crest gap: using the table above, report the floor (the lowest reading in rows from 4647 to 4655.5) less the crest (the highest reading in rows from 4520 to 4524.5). -5.2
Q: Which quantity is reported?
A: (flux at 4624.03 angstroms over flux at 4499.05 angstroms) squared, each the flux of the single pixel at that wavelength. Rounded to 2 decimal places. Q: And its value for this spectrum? 1.47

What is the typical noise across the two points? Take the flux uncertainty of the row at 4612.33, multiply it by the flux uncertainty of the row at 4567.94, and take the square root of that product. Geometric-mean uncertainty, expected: 2.25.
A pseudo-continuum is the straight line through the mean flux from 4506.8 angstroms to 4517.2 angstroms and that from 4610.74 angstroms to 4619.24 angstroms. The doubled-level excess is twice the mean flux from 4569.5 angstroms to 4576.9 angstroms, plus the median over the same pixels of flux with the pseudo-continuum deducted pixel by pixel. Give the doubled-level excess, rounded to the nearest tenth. 39.4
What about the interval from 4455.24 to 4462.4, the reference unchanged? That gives 36.8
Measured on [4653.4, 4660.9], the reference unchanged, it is 38.4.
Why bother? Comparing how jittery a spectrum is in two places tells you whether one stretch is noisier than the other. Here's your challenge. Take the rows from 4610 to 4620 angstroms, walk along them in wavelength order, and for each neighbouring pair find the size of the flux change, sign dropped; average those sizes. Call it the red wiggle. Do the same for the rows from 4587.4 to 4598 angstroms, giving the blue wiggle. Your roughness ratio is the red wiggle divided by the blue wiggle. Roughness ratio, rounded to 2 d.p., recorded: 1.45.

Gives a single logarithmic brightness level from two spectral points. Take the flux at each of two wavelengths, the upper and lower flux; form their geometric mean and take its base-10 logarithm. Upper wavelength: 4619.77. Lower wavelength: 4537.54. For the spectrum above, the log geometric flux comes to 1.30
